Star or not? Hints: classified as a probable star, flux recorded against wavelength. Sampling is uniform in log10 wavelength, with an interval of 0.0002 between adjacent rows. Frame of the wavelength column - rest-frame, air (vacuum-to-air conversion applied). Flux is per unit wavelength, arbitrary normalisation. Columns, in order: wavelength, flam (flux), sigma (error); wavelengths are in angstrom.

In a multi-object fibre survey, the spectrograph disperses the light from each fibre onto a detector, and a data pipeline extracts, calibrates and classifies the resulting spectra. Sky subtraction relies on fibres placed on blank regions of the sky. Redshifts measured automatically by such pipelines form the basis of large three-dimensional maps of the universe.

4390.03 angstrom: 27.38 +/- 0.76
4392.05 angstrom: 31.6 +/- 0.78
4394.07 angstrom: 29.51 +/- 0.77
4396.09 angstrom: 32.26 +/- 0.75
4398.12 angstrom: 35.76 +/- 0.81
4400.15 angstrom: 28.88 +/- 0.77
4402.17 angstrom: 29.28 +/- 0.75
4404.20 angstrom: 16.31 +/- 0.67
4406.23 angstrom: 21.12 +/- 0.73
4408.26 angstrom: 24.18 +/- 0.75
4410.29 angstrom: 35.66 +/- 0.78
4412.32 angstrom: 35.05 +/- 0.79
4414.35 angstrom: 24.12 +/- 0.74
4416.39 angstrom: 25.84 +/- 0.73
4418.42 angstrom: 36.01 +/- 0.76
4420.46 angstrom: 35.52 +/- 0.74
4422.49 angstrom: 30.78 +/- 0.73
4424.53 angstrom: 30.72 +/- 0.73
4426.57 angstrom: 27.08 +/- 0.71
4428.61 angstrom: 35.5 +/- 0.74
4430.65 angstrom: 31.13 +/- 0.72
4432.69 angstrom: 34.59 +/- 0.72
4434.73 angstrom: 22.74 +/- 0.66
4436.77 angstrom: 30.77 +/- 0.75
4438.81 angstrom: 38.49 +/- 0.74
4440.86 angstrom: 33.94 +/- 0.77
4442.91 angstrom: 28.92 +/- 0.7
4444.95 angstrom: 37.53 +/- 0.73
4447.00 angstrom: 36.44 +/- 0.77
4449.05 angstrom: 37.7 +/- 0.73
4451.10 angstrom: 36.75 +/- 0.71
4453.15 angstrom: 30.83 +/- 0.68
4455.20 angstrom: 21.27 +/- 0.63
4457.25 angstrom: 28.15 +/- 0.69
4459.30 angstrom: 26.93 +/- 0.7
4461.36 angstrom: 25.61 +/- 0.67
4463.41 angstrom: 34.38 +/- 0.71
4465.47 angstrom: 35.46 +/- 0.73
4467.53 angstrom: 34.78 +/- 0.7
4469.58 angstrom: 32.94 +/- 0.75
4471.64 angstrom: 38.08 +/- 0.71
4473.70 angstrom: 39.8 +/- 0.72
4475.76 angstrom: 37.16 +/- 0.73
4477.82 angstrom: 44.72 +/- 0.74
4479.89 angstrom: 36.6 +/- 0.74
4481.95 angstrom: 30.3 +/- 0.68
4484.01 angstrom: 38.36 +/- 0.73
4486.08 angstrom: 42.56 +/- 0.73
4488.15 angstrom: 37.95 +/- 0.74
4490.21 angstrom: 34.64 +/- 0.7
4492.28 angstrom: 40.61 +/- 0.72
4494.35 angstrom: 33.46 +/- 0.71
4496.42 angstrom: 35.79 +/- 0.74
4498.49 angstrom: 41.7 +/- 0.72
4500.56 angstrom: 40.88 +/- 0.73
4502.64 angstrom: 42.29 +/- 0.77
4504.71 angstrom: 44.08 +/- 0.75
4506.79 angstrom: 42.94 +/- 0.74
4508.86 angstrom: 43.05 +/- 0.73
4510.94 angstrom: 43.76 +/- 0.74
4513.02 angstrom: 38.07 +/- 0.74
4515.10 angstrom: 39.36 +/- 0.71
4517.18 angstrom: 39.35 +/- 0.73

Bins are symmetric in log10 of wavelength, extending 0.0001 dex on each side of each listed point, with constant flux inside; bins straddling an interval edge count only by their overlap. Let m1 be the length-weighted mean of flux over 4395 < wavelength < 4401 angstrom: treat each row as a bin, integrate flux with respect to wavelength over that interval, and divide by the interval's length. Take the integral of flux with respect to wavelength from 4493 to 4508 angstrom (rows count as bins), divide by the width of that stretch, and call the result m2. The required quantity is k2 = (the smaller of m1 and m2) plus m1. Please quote 65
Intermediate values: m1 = 32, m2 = 40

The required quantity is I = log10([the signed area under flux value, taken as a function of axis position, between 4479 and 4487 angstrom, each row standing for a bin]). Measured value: 2.47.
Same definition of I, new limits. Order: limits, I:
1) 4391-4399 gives 2.41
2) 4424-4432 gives 2.40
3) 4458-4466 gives 2.38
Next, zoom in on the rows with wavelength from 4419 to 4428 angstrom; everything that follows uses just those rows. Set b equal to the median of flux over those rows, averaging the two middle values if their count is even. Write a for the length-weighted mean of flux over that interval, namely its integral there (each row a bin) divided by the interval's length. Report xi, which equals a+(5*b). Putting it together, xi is 185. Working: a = 31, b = 31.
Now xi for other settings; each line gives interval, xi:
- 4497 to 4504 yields 250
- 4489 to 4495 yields 210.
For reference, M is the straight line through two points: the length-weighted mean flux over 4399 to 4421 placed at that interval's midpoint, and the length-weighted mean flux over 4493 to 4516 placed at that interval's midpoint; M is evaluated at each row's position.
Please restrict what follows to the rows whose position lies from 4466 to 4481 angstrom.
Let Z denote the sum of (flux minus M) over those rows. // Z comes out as 9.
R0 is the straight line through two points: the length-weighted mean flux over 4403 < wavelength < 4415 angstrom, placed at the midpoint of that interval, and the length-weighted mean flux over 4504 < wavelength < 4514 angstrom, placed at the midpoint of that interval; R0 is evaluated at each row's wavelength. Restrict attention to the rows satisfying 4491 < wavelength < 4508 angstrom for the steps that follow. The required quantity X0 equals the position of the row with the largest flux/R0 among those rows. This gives 4504.71 angstrom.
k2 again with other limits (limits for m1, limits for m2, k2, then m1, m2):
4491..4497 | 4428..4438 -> 68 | 37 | 31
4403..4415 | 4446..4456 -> 52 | 26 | 33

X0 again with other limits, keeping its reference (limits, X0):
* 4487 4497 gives 4492.28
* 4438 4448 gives 4438.81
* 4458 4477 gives 4473.70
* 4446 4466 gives 4449.05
